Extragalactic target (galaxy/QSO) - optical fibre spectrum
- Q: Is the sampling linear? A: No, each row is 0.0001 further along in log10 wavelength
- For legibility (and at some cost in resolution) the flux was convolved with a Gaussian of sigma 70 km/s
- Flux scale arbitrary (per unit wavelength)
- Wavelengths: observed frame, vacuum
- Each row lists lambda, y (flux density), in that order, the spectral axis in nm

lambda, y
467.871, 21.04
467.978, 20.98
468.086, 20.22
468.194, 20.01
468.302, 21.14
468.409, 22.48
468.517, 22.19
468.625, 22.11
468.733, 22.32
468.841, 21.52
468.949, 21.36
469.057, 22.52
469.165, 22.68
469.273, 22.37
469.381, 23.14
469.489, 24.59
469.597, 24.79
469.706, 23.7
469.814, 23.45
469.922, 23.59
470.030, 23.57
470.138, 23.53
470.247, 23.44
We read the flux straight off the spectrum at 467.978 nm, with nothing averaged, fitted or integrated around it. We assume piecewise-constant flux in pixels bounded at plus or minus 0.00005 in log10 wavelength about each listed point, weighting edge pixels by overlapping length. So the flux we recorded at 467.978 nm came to 20.98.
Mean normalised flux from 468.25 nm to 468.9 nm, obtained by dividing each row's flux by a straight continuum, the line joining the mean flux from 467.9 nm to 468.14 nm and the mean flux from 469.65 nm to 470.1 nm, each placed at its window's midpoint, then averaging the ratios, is 1.02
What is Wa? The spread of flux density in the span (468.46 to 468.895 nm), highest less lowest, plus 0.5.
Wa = 1.3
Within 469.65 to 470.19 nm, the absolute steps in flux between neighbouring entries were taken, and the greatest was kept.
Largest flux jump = 0.25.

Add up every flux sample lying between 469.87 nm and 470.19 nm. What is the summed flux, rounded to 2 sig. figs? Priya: 71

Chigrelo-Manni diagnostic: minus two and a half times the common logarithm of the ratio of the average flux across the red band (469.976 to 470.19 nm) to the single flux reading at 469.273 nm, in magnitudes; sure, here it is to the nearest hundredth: -0.06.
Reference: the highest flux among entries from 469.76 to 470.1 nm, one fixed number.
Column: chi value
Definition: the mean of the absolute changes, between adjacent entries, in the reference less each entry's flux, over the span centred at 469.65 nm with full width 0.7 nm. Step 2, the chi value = 0.6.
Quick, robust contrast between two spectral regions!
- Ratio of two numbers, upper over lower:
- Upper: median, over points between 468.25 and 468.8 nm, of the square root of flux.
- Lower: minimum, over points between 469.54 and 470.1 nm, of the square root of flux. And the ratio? 0.973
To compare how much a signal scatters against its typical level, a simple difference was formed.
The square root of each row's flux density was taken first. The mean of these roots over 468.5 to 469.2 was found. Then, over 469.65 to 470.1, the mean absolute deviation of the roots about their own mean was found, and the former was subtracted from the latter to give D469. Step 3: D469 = -4.69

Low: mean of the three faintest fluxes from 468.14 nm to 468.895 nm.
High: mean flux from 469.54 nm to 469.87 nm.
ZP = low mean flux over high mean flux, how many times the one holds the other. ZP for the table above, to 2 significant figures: 0.87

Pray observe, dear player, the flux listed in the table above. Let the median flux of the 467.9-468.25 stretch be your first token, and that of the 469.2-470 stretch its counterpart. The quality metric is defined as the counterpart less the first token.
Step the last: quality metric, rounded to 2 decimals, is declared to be 3.37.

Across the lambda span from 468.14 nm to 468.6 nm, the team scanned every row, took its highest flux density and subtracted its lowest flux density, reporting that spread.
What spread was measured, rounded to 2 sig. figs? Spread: 2.5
